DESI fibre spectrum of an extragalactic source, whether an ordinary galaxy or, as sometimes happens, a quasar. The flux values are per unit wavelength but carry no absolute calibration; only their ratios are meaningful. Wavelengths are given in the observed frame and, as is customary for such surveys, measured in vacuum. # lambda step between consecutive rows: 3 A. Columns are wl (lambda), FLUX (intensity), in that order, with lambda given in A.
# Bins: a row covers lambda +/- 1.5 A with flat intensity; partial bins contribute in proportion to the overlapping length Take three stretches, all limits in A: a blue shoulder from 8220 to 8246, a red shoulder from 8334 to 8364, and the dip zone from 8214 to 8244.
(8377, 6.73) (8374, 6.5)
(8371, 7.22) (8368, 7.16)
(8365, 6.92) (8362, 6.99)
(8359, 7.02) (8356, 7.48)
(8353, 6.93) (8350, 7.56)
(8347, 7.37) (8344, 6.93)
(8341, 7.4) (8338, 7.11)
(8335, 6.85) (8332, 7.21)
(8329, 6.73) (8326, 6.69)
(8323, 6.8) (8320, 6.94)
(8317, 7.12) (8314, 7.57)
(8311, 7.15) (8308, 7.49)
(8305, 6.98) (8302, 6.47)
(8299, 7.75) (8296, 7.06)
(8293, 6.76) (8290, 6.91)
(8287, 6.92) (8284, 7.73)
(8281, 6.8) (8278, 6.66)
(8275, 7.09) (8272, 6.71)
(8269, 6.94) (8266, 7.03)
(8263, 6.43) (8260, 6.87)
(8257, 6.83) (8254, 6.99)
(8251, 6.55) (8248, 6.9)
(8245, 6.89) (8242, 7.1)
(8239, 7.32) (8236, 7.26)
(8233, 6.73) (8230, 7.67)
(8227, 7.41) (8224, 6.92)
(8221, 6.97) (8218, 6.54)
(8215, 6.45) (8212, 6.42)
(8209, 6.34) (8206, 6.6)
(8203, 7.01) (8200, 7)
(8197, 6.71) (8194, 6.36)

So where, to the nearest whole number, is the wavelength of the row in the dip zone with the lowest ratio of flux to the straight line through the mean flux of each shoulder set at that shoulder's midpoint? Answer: 8215 A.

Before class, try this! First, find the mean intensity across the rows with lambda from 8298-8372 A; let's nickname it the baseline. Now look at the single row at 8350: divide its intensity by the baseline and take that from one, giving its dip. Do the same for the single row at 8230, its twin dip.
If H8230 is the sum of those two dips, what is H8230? -0.14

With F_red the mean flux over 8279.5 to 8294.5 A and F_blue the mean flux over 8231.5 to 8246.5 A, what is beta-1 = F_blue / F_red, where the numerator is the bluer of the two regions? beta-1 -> 1.01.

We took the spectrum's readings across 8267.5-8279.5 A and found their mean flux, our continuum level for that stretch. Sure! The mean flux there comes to 6.85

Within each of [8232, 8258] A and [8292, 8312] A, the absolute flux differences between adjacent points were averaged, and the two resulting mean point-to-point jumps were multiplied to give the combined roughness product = 0.15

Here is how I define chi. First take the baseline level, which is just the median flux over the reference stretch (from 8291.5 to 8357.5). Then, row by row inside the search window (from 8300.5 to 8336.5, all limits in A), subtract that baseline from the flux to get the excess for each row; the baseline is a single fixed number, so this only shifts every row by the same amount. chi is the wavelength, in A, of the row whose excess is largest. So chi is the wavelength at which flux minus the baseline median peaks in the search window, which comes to 8314 A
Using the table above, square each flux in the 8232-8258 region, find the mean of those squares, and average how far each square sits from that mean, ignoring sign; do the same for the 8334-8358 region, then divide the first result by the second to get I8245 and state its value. 0.75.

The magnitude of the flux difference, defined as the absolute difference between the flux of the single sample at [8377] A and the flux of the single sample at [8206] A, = 0.13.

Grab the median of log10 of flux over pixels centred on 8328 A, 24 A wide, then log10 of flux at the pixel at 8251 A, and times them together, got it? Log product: 0.684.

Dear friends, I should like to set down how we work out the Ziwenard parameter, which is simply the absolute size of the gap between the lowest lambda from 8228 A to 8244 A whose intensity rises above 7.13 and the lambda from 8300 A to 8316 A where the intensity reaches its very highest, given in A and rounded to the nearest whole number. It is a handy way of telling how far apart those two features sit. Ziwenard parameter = 84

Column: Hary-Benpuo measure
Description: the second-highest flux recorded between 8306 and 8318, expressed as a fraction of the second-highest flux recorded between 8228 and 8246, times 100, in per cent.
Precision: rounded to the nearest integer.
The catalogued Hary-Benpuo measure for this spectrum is 102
